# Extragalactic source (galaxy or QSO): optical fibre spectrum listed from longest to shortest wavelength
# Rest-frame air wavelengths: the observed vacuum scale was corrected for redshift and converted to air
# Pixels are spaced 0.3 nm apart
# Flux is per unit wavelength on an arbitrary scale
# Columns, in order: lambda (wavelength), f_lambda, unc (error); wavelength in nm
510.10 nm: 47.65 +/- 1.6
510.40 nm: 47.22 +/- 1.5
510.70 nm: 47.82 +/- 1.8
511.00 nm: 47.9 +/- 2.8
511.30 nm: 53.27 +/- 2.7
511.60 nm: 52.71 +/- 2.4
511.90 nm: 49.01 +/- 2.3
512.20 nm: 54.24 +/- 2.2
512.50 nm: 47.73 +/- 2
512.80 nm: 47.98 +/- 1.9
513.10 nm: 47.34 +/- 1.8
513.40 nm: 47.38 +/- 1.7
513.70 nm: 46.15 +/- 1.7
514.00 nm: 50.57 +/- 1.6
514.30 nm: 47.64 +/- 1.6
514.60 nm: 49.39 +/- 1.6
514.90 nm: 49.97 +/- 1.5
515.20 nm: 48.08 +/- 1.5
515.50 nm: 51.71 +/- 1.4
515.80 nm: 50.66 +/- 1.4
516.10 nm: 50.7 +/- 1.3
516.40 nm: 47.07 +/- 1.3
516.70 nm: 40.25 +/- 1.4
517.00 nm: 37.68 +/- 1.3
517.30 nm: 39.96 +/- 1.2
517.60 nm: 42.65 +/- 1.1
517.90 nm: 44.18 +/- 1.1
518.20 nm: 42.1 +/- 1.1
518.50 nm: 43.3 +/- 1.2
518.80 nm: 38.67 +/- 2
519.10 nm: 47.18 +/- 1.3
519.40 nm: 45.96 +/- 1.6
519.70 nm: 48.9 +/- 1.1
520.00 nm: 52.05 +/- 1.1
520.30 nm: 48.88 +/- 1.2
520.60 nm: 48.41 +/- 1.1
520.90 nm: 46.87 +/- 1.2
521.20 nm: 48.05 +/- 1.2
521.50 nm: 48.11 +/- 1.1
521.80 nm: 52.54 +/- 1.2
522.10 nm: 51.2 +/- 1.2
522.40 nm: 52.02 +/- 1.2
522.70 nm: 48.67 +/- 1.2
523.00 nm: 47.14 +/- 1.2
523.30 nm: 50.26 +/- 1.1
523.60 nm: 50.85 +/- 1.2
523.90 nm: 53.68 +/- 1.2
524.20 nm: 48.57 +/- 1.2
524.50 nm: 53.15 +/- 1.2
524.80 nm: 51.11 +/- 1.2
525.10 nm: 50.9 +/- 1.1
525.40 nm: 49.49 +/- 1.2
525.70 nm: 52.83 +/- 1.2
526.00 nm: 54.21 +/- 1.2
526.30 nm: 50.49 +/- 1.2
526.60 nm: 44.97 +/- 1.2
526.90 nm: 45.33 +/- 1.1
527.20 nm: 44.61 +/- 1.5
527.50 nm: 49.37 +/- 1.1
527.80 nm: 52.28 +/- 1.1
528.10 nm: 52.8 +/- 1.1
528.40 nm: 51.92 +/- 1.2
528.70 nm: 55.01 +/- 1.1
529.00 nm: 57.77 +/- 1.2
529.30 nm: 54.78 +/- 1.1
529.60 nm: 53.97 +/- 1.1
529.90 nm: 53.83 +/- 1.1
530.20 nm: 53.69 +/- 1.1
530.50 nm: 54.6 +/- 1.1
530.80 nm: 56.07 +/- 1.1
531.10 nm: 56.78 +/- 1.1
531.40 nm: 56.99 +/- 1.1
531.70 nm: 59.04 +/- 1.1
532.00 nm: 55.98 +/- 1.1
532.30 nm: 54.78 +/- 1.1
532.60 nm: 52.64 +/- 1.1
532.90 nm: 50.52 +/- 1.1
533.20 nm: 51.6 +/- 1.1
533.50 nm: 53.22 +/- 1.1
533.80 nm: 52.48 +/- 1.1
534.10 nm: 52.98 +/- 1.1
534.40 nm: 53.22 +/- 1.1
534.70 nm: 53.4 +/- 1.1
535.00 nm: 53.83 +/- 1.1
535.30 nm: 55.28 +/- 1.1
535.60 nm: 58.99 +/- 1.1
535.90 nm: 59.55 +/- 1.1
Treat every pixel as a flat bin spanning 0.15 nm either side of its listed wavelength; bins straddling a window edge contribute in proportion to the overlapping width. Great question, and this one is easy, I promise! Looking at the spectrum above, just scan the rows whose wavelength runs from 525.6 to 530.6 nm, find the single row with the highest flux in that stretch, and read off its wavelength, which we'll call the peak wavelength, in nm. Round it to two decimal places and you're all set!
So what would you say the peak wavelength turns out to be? 529.00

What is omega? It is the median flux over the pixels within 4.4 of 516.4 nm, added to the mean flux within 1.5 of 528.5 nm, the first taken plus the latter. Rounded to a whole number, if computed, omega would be 100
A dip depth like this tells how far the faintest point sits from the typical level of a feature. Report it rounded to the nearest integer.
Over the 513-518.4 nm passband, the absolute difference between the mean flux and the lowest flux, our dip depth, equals 9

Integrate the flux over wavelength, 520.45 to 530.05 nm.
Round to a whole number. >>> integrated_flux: 488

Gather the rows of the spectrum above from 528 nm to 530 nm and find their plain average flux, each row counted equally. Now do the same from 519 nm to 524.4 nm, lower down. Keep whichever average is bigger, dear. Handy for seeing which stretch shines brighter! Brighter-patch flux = 54.3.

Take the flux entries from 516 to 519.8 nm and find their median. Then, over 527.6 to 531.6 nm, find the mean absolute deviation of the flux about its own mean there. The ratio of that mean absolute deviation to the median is 0.034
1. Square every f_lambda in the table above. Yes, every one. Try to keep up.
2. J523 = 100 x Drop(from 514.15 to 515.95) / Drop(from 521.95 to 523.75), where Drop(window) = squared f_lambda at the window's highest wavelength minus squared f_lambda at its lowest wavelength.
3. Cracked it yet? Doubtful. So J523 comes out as -831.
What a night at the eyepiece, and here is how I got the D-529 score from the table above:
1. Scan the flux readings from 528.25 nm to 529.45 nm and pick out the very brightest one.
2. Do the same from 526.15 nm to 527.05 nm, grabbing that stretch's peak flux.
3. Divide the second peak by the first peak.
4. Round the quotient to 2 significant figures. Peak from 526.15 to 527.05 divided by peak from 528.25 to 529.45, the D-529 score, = 0.87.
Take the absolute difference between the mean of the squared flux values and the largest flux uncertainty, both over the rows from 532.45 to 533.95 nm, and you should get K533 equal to 2713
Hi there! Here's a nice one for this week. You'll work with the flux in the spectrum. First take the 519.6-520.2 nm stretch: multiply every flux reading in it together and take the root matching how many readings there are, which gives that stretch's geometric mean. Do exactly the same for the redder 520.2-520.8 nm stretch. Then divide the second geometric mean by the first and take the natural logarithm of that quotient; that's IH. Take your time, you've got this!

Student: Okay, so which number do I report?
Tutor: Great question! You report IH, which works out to -0.036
